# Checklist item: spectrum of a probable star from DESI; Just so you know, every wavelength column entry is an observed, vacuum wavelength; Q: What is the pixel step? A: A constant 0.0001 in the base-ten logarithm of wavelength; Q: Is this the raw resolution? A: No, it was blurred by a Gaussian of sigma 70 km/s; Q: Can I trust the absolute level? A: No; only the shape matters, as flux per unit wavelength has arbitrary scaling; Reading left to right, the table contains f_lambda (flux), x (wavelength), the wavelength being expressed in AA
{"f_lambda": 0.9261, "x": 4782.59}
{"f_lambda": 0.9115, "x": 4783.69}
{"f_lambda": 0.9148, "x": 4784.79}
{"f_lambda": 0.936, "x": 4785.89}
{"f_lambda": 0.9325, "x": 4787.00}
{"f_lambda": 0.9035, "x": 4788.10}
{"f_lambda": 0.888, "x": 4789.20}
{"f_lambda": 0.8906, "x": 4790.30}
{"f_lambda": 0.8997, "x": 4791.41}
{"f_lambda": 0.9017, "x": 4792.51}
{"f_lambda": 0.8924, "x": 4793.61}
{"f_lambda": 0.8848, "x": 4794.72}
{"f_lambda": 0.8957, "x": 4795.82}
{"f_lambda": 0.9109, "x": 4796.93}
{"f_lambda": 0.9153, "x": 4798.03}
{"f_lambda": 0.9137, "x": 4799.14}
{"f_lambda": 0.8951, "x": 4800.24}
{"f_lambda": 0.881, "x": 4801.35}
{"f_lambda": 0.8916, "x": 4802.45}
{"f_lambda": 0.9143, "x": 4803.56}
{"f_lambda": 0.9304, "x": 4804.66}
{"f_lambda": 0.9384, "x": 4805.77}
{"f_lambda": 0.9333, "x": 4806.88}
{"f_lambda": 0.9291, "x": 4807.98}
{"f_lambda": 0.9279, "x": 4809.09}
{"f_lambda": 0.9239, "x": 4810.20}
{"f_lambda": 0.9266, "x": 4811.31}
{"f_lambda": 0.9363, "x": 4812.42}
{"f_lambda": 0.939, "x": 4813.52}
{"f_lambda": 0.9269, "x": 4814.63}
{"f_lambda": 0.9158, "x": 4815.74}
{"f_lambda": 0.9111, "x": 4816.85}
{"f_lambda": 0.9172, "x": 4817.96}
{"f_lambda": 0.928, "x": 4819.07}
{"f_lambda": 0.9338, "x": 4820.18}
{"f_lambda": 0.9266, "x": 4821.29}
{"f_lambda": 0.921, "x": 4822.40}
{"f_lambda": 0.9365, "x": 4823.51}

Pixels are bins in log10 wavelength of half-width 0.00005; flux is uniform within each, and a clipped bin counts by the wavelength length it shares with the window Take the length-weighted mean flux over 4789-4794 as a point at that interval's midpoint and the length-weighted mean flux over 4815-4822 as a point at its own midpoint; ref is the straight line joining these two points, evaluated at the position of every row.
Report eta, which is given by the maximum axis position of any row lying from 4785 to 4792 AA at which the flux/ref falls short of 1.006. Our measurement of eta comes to 4791.41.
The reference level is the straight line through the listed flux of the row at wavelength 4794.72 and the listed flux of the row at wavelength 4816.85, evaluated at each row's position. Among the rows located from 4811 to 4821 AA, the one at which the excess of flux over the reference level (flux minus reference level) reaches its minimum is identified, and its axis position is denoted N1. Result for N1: 4816.85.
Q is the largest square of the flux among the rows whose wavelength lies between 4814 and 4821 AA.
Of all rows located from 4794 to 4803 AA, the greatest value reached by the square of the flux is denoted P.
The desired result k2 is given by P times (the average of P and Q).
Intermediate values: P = 0.838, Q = 0.872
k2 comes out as 0.716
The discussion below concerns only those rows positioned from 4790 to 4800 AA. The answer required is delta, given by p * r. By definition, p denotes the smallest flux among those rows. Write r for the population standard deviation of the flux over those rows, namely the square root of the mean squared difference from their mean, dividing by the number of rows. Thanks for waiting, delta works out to 0.009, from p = 0.8848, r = 0.0102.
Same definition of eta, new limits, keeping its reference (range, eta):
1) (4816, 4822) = 4821.29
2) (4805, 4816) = 4815.74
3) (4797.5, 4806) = 4802.45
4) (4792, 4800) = 4795.82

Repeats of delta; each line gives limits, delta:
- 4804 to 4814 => 0.005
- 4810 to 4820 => 0.008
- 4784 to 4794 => 0.015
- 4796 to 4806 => 0.015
